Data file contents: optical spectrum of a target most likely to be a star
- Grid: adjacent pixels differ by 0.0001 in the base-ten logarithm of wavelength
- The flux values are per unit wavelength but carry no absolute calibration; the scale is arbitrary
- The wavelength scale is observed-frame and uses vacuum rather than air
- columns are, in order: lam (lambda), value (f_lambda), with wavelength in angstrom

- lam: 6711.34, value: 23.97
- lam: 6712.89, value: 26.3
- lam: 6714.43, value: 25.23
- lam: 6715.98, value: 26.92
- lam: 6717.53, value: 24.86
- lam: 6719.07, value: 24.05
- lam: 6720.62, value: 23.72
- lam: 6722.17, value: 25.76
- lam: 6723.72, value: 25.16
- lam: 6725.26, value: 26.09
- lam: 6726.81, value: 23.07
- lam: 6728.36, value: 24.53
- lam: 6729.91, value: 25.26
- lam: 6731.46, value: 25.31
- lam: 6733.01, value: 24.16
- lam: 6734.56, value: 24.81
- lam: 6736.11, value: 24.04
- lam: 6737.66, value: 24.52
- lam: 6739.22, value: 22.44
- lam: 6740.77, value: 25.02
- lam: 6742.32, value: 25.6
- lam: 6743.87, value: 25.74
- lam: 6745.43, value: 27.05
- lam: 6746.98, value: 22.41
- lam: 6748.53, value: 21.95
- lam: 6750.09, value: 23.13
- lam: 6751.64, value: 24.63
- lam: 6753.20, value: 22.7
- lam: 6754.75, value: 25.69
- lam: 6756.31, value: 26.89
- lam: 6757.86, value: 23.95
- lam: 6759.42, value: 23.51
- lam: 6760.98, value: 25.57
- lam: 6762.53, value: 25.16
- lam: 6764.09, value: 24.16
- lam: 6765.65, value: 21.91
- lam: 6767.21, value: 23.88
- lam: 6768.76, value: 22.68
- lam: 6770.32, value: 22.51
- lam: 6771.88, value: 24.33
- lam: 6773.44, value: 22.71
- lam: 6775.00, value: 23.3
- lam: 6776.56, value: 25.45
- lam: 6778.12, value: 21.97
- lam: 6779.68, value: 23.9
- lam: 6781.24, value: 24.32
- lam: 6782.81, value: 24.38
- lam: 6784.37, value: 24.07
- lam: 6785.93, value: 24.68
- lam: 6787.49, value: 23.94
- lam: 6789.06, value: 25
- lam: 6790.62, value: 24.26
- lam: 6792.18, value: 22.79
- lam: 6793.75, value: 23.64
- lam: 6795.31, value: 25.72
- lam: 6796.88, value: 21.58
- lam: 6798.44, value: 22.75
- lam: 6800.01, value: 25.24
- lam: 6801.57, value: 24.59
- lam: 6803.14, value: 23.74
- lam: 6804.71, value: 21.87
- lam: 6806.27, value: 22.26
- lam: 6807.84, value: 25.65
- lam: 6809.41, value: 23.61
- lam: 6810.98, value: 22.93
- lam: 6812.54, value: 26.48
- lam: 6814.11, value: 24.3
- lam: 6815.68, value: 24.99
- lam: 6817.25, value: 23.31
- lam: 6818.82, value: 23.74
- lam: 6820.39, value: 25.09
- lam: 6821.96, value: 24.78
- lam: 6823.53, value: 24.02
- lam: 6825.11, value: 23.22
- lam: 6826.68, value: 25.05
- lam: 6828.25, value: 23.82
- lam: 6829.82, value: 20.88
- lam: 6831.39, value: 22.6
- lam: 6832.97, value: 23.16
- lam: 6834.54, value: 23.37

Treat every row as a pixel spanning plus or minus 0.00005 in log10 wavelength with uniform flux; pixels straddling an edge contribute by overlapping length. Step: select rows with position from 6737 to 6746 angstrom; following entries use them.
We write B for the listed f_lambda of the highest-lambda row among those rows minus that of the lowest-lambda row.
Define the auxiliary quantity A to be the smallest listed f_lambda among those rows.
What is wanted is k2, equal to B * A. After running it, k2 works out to 57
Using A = 22.44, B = 3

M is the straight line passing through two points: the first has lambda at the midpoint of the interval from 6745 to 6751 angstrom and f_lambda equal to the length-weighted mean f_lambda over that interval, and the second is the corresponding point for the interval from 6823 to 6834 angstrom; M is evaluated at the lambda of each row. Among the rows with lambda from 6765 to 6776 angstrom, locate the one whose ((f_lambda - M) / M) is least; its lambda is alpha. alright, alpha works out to 6765.65 angstrom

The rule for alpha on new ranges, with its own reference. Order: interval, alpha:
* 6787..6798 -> 6796.88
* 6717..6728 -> 6726.81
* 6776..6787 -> 6778.12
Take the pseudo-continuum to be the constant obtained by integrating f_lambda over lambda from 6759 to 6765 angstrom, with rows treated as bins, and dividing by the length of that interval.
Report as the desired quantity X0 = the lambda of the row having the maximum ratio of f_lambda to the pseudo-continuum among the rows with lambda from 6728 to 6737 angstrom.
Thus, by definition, 6731.46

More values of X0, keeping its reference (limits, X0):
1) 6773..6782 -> 6776.56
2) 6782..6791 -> 6789.06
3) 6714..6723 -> 6715.98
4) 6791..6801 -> 6795.31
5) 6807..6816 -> 6812.54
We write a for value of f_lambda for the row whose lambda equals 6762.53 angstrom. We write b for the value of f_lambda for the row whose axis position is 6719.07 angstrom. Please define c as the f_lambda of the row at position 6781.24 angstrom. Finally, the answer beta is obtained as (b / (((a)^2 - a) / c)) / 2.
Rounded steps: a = 25.16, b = 24.05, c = 24.32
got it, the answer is 0.481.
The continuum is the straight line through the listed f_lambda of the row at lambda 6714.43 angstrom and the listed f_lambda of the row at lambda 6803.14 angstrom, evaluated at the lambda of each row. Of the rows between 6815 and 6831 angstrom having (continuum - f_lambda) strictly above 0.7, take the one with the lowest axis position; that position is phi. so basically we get 6829.82 angstrom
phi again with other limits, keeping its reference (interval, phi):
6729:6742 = 6733.01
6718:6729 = 6719.07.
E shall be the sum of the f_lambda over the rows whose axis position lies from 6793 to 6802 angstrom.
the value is 144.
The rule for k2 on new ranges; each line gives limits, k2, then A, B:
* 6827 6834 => -14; 20.88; -1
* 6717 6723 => 21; 23.72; 1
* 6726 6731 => 51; 23.07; 2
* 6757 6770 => -28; 21.91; -1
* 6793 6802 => 21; 21.58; 1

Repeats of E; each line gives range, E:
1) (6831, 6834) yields 46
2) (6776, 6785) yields 144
